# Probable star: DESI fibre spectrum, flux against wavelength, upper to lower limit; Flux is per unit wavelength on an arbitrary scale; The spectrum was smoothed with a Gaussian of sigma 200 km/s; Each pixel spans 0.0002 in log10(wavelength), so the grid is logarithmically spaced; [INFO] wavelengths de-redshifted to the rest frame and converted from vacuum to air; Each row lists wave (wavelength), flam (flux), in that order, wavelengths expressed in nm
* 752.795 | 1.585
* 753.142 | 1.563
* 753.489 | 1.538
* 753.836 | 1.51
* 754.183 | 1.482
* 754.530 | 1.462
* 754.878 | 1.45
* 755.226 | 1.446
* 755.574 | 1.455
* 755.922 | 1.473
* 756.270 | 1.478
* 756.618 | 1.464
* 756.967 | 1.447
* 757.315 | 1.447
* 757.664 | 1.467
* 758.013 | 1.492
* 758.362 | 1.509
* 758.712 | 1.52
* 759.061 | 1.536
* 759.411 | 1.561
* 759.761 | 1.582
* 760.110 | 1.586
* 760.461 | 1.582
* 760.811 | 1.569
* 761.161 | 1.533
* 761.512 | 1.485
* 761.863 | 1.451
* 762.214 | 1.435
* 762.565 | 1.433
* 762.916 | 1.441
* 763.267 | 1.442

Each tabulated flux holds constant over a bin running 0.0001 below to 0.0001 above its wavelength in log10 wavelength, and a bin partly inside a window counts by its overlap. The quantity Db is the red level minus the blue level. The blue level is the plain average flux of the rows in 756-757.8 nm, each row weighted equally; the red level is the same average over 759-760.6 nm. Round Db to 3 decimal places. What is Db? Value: 0.109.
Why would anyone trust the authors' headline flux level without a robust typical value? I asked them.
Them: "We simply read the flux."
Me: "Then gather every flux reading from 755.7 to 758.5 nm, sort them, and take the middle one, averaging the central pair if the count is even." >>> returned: 1.47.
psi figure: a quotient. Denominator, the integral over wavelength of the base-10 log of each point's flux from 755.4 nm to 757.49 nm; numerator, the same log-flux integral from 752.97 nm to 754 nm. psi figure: 0.56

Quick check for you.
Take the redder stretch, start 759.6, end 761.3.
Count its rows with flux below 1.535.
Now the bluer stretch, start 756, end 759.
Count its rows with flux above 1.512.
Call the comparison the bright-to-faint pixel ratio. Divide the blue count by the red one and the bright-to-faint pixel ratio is 1.0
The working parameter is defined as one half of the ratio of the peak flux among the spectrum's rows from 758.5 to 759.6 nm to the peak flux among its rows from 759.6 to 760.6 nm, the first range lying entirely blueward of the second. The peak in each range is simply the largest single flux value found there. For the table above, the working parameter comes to 0.492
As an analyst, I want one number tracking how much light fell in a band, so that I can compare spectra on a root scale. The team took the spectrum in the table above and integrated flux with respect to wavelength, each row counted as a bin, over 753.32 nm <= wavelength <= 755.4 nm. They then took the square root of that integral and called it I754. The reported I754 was 1.76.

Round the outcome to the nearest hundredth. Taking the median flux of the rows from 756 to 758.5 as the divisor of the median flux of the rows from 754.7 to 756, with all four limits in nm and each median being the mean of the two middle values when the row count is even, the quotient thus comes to 0.99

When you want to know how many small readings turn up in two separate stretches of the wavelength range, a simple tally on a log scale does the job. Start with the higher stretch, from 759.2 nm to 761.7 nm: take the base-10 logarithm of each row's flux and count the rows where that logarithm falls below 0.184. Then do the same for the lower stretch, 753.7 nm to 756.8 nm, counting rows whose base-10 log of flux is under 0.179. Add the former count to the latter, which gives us 10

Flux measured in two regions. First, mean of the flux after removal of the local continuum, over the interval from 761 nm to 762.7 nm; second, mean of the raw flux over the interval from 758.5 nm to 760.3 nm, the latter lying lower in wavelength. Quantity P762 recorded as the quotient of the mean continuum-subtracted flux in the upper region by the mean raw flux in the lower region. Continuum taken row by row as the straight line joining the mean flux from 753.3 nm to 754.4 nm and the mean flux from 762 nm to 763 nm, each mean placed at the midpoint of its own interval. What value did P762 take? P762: 0.016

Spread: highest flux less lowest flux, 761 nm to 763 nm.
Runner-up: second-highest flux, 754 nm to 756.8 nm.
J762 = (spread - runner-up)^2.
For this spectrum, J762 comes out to 1.90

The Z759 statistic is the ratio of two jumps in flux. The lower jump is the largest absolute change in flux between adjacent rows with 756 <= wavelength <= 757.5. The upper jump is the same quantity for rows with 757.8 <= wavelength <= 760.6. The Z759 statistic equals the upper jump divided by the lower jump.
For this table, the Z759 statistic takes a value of 1.5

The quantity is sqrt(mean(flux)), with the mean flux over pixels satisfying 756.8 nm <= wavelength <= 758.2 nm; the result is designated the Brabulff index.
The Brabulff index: 1.21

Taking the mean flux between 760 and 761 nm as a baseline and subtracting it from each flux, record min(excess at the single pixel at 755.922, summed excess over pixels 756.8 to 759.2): -0.63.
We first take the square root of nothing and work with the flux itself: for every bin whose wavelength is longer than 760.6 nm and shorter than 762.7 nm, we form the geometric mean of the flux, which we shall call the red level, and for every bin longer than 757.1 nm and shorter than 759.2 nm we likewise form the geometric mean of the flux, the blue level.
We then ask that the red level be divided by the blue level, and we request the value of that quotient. 0.99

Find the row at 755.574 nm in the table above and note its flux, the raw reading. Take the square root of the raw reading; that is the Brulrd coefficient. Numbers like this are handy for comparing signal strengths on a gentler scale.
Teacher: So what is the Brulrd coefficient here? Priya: 1.21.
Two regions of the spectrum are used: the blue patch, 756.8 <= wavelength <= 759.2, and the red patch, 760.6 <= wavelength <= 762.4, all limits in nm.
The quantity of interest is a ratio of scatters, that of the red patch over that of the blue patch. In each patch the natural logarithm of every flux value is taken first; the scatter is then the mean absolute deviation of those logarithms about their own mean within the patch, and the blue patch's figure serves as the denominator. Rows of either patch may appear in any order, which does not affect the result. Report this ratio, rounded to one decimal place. 1.5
